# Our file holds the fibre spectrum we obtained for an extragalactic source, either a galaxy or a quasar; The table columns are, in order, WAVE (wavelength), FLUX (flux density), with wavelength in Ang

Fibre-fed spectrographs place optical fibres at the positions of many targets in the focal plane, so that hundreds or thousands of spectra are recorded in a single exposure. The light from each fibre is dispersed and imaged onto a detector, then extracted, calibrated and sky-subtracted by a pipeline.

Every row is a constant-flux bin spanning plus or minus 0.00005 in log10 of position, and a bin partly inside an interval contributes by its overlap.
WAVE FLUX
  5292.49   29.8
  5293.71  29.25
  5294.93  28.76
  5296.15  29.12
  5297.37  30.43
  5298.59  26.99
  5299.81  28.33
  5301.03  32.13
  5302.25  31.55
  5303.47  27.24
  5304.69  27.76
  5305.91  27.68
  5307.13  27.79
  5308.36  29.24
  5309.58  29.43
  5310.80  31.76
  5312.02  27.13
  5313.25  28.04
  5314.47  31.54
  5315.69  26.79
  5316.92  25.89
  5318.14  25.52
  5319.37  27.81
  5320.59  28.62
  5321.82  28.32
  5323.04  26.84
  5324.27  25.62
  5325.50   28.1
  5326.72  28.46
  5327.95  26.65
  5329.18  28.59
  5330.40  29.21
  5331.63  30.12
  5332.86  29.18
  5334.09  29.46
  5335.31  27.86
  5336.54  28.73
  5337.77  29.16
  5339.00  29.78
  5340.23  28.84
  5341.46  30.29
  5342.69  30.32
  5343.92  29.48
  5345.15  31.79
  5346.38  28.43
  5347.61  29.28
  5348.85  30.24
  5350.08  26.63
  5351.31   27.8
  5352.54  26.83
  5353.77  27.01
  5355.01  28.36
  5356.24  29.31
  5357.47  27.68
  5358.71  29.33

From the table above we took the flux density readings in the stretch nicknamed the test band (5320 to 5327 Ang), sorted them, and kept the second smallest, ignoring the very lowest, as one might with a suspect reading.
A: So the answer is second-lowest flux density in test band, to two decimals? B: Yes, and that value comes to 26.84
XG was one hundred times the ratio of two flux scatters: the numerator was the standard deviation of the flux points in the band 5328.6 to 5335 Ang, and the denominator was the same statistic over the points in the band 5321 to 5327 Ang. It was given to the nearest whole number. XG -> 45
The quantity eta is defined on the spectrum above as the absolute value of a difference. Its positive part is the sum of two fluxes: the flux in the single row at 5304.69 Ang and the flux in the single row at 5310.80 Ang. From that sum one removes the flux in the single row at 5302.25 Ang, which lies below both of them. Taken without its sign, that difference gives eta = 28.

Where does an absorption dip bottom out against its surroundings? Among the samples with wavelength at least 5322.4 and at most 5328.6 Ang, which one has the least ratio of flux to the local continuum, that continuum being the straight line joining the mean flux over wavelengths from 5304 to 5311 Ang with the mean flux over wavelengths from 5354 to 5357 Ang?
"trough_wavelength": 5324.27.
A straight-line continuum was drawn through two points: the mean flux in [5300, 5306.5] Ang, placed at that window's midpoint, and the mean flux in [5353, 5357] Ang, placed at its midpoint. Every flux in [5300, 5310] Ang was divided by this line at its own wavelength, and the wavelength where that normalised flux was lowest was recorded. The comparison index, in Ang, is 5303.47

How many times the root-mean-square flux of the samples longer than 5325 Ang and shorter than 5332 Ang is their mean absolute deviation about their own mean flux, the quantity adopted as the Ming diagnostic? 0.028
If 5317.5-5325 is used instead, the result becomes 0.042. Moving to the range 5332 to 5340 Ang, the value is 0.017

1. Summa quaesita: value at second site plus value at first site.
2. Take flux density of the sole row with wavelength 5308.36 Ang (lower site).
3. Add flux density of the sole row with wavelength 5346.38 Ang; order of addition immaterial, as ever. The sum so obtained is 57.7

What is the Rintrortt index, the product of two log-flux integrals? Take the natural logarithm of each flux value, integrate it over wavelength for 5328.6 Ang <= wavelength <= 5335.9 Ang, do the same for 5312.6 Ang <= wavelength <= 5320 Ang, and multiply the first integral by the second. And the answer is 604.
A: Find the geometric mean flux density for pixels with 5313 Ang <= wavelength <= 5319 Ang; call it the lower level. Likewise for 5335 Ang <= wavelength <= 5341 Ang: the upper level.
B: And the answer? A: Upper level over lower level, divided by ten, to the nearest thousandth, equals 0.105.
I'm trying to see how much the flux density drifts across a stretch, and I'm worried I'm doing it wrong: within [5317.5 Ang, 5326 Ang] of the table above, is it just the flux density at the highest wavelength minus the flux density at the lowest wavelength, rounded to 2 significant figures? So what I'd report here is 2.6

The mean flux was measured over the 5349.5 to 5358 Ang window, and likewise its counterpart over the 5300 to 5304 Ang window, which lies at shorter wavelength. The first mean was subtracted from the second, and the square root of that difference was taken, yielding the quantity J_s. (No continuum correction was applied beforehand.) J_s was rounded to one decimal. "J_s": 1.6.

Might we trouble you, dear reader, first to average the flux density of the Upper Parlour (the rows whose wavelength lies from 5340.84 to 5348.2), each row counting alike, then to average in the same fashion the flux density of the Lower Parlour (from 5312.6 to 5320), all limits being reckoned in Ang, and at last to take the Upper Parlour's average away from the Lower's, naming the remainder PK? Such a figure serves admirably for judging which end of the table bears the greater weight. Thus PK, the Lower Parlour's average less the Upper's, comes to -2.3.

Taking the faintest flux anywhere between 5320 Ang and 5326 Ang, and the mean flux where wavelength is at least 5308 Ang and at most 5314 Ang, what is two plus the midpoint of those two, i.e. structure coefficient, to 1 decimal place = 29.4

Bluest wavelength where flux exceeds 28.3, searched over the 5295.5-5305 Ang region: 5296.15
